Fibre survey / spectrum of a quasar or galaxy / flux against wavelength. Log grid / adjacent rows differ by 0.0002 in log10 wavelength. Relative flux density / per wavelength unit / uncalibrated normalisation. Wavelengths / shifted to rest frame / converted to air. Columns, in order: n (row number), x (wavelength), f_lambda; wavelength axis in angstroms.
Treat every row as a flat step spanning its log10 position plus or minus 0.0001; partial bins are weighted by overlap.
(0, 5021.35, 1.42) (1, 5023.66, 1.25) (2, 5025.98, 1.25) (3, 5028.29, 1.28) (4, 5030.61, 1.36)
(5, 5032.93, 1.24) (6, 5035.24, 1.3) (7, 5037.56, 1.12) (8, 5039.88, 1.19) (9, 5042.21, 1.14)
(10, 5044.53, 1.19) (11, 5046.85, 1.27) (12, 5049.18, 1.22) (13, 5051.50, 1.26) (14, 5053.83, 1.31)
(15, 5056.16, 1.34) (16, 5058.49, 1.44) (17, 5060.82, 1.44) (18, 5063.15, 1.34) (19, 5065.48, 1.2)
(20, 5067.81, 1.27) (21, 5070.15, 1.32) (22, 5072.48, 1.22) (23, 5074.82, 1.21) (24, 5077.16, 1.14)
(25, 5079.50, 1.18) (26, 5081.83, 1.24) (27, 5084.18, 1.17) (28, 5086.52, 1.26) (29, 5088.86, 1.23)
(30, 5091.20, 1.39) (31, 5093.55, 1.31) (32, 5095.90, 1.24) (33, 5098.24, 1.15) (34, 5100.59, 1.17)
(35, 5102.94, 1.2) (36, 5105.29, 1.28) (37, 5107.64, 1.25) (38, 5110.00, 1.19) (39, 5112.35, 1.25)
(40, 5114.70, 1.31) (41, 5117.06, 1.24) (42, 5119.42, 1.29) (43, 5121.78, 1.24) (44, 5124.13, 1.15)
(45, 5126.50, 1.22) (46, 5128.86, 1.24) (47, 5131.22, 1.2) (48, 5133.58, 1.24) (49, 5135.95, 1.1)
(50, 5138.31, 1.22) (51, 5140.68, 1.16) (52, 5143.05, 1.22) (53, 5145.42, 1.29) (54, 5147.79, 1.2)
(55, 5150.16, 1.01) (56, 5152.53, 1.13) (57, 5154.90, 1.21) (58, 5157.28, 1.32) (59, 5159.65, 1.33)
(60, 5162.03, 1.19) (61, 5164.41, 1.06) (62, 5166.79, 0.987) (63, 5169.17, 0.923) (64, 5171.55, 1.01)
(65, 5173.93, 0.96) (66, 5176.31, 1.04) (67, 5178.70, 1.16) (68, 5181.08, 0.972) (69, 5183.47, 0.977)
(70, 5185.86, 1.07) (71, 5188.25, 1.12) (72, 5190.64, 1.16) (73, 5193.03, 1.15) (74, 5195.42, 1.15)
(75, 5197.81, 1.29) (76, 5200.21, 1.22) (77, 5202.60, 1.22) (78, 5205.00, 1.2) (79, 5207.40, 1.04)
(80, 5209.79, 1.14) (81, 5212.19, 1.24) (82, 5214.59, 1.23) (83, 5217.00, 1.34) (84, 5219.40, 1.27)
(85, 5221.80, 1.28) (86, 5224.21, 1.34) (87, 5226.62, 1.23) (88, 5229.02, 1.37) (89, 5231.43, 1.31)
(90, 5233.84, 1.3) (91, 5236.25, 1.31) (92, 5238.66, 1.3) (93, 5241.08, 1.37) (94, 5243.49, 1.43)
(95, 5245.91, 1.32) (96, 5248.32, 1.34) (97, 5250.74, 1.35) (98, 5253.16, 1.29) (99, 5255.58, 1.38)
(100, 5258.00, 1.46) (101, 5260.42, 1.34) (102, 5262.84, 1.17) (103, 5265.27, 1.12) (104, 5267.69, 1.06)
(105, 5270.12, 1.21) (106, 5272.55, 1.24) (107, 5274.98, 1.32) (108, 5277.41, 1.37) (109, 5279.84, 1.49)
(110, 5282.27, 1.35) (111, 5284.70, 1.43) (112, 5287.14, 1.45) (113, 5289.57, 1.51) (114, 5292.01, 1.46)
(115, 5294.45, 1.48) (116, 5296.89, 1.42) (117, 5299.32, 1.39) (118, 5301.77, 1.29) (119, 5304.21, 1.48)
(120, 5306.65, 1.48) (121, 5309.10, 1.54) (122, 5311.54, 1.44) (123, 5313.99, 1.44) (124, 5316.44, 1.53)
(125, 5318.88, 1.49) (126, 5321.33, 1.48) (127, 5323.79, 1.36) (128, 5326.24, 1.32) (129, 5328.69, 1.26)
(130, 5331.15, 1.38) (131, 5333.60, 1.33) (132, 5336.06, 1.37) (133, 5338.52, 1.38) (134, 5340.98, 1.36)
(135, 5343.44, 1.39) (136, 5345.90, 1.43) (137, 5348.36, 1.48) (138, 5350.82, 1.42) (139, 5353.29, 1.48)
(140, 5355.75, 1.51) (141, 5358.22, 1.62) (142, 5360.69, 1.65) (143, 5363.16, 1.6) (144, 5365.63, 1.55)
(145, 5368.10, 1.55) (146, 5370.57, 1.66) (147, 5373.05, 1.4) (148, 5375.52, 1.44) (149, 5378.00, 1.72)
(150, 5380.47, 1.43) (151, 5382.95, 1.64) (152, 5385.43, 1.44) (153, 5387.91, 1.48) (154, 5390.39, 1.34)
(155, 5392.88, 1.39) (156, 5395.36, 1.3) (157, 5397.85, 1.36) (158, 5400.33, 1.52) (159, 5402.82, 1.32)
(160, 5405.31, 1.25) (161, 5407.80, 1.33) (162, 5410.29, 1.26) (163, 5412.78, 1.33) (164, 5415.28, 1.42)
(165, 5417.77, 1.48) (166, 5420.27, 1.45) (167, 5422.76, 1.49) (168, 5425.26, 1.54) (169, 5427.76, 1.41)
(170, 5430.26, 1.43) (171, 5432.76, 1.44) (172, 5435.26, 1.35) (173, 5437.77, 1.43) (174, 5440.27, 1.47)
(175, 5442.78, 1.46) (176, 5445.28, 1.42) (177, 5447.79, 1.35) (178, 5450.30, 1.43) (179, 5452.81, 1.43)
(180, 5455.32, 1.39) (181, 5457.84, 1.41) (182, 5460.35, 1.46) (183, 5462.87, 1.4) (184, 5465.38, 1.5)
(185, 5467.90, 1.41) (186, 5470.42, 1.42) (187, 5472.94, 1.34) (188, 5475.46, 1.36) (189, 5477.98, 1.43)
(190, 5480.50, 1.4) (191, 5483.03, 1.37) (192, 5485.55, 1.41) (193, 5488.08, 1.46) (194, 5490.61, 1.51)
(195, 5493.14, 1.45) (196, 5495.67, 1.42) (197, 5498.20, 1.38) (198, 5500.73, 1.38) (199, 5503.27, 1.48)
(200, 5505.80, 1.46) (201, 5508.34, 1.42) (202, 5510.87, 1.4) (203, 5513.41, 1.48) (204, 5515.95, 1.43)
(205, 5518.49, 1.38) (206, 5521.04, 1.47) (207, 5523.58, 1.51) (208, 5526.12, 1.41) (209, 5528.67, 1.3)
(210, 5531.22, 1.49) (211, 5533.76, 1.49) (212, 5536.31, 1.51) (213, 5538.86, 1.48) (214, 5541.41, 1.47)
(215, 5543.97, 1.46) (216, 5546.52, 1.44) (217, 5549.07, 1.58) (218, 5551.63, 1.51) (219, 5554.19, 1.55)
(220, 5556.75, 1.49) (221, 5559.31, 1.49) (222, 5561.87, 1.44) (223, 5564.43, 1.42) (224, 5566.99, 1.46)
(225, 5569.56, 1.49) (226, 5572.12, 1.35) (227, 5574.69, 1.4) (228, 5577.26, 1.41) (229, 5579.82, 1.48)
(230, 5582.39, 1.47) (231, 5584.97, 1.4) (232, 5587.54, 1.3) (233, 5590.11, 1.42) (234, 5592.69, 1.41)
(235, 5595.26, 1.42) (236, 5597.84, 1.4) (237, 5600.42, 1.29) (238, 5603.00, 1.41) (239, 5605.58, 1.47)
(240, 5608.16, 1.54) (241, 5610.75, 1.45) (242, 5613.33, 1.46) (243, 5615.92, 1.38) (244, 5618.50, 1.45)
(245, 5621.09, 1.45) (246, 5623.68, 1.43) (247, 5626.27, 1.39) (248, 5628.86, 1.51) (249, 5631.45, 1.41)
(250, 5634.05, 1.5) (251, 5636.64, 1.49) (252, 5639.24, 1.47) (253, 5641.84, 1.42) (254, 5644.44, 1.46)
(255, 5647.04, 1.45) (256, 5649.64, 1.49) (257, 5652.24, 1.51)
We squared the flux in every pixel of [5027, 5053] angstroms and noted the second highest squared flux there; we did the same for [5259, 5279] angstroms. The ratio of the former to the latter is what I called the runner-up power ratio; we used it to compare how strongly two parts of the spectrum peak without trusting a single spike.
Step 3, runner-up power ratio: 0.9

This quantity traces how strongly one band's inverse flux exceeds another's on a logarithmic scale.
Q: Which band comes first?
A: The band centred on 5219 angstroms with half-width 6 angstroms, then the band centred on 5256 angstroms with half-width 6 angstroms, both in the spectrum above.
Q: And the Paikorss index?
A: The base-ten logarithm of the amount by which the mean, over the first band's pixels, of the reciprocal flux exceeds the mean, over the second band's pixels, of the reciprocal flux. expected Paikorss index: -1.4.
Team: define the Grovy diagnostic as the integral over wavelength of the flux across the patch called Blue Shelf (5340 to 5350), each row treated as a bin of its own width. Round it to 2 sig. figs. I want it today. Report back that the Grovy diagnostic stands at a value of 14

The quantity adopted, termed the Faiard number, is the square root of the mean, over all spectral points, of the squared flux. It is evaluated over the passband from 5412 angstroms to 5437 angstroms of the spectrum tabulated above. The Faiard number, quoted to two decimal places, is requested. 1.44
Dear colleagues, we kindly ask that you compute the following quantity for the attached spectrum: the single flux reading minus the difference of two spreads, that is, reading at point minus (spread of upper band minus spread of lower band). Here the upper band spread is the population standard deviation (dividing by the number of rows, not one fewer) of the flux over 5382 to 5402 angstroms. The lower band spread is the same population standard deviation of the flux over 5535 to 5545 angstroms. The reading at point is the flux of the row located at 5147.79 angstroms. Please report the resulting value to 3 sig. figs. 1.11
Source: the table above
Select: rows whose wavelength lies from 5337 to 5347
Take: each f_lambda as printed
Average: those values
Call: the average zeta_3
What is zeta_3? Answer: 1.39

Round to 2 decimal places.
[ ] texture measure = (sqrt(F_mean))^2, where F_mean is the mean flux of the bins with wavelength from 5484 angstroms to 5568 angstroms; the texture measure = 1.46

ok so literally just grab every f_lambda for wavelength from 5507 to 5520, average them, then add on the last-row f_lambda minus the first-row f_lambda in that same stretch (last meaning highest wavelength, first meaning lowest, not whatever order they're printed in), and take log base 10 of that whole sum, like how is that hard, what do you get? 0.141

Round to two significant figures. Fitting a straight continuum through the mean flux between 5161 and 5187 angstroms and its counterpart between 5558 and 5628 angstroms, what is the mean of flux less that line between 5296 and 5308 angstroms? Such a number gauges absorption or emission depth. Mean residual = 0.26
